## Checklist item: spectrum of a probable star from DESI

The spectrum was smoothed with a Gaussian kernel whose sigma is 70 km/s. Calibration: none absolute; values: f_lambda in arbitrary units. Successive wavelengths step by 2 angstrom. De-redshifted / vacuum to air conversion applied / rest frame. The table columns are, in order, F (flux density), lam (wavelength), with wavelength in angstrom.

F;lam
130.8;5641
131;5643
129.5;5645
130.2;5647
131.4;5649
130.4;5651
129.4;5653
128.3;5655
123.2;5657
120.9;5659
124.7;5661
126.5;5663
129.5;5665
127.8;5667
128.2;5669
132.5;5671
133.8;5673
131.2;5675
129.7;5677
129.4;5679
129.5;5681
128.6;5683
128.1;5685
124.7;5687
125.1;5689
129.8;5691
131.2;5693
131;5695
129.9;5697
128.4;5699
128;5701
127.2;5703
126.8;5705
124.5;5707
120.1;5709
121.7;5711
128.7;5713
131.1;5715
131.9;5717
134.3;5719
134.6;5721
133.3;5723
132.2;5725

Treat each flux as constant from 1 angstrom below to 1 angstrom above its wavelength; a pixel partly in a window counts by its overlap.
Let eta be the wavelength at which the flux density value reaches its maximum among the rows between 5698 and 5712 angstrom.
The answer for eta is 5699 angstrom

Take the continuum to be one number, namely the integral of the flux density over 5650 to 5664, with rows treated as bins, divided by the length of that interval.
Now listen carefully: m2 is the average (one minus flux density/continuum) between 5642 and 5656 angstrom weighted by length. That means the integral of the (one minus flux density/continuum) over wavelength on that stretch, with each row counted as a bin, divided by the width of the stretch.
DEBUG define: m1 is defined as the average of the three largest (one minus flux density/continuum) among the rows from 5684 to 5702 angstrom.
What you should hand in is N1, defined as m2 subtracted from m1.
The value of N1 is 0.032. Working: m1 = 0.002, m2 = -0.030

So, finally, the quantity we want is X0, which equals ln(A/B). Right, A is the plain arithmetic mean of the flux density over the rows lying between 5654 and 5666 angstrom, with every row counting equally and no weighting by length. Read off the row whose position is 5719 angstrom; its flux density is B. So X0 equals -0.07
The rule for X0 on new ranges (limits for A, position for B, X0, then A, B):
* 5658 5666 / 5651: -0.04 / 125.4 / 130.4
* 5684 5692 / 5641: -0.03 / 126.9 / 130.8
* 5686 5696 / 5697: -0.01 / 128.4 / 129.9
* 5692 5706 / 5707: 0.03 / 128.9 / 124.5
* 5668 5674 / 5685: 0.03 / 131.5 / 128.1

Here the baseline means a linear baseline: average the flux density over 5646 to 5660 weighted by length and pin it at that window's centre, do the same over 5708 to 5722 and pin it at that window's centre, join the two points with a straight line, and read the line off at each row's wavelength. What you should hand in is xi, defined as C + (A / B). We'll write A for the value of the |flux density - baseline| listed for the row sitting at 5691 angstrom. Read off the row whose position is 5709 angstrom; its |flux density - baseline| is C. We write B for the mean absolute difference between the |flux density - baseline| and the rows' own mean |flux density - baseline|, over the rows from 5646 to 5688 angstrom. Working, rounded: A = 1.4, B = 1.57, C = 8.70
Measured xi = 10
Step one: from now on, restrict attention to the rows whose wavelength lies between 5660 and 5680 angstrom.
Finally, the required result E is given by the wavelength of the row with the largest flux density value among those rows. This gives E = 5673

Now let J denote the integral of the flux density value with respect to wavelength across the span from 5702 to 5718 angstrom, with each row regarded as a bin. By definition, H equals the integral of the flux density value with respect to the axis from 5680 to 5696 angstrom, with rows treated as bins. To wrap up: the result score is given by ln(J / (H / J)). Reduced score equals 7.60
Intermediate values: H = 2056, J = 2024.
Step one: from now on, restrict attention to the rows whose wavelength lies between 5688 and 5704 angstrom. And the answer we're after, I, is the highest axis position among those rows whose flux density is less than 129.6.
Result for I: 5703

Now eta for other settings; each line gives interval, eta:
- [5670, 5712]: 5673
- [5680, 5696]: 5693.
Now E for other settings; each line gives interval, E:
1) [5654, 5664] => 5655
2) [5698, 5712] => 5699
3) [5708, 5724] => 5721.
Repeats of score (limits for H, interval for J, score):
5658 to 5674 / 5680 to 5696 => 7.63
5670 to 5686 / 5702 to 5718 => 7.58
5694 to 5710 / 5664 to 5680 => 7.67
